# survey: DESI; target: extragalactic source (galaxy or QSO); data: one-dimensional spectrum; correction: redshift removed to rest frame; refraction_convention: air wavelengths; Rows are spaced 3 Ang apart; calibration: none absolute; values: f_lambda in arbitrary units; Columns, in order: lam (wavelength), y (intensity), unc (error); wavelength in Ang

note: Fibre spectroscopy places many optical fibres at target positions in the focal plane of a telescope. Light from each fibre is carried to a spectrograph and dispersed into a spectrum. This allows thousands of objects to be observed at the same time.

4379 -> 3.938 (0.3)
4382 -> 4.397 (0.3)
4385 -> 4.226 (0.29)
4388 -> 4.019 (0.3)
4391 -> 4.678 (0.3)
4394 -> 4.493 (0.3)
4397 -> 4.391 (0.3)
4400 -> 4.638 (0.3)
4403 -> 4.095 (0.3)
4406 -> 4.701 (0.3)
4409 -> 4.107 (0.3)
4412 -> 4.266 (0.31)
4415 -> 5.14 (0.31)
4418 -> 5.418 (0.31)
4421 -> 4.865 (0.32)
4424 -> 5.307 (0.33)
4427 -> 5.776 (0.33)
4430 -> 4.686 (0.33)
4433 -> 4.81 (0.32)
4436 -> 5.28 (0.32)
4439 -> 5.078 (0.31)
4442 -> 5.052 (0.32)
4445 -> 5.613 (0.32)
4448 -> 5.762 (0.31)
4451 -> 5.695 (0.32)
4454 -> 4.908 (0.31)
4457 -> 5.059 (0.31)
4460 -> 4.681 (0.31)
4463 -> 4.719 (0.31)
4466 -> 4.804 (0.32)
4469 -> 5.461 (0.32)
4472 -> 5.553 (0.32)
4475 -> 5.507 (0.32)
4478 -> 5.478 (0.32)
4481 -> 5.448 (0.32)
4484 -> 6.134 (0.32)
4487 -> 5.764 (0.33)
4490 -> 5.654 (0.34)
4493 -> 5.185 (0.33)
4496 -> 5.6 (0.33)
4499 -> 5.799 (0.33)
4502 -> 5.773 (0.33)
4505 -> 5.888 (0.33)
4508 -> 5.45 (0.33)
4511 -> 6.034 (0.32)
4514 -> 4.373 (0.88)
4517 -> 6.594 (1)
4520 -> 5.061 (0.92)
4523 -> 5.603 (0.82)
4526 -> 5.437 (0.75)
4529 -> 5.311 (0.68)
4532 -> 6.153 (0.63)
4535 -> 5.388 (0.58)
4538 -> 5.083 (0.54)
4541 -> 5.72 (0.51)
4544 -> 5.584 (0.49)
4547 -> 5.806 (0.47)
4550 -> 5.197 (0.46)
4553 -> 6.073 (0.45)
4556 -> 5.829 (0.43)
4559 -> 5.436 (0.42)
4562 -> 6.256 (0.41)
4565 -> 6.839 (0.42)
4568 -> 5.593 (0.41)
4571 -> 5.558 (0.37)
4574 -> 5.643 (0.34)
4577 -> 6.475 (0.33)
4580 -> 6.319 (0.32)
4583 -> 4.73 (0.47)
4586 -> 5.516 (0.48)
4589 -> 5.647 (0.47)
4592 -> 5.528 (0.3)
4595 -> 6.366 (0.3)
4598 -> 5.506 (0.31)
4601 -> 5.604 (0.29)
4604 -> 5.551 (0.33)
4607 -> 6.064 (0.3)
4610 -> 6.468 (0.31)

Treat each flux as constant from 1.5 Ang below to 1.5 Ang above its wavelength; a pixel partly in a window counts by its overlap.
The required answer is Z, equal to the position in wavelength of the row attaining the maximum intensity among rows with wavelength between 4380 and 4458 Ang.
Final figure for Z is 4427 Ang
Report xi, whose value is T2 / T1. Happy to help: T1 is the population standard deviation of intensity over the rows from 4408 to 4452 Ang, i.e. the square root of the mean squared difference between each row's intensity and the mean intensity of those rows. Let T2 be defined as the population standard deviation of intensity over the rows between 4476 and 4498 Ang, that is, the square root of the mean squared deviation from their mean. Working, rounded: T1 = 0.50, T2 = 0.27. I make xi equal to 0.6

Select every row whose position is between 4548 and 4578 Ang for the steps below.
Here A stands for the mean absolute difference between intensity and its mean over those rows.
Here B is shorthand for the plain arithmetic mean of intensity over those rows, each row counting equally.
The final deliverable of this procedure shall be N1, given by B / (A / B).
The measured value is 83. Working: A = 0.42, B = 5.89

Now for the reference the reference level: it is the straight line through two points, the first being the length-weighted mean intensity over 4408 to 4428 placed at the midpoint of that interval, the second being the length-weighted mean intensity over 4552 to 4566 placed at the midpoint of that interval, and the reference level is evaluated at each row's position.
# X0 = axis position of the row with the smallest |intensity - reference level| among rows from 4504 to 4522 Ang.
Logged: 4508 Ang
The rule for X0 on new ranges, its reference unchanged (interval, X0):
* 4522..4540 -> 4523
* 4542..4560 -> 4553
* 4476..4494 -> 4481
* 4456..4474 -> 4469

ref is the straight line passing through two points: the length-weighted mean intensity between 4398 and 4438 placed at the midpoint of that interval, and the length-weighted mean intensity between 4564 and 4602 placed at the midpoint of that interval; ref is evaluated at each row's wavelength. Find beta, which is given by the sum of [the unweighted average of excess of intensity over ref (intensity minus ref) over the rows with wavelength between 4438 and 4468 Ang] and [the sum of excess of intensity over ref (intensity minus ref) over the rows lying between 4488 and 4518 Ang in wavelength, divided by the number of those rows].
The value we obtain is 0.39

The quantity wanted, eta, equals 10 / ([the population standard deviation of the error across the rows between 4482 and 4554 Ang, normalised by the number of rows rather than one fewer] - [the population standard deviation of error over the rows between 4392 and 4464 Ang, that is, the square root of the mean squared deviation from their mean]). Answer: 49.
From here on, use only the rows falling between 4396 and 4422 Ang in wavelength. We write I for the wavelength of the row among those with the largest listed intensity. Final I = 4418 Ang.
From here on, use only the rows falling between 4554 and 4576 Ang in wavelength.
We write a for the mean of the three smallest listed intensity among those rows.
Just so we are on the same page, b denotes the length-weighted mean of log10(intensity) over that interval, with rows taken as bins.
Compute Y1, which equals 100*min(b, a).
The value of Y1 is 76.9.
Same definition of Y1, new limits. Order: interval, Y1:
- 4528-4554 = 74.6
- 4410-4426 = 69.7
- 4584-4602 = 75.3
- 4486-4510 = 75.1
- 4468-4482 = 74.0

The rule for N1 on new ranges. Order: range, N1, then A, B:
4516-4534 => 71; 0.45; 5.69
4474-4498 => 163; 0.19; 5.60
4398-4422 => 57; 0.38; 4.65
